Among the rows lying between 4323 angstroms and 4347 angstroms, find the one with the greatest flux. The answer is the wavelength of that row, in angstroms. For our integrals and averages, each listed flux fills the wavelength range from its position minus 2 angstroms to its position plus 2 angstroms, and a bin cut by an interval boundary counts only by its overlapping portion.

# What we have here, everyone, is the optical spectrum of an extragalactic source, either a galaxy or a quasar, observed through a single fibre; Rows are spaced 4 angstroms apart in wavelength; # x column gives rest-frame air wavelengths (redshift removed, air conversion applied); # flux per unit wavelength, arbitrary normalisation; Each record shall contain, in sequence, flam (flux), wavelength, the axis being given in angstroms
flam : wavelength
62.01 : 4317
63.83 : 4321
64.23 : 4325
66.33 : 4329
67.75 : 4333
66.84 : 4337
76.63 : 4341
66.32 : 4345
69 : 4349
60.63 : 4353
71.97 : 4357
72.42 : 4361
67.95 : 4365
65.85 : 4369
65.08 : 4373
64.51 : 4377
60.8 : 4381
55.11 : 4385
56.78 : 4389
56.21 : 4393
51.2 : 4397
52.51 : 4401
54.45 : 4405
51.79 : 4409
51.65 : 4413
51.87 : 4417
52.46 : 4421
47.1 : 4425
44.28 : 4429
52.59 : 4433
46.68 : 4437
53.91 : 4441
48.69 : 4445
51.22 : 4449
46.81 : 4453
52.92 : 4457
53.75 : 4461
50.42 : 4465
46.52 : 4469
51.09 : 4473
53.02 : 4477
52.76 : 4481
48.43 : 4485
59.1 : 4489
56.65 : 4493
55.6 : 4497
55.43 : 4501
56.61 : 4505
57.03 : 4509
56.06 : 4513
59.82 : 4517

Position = 4341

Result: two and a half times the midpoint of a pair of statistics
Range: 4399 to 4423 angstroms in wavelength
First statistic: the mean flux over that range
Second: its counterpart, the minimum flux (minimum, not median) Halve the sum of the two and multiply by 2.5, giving 130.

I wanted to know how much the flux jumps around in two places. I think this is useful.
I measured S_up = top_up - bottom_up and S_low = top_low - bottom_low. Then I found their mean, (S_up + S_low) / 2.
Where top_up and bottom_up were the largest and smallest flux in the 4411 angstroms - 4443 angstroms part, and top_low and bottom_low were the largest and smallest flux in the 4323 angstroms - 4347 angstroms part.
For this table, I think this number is 11.0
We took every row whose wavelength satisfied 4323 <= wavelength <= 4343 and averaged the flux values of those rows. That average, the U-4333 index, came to 68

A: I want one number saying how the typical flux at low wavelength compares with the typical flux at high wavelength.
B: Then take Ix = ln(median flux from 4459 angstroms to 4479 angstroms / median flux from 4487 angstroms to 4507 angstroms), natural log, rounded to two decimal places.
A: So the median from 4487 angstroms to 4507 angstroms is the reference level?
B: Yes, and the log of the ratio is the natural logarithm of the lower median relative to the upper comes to -0.10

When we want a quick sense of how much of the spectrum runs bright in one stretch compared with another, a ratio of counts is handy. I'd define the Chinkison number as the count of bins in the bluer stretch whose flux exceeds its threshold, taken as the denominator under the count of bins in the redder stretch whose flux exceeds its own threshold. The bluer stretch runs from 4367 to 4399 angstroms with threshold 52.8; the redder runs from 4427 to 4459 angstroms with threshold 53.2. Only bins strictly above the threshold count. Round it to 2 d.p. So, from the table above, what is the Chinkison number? 0.14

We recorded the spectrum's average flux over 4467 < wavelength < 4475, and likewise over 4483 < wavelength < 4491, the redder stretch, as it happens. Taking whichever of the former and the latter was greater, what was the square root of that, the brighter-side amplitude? 7.33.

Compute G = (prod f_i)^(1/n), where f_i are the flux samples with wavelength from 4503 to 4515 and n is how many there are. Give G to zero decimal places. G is 57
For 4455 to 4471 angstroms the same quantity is 51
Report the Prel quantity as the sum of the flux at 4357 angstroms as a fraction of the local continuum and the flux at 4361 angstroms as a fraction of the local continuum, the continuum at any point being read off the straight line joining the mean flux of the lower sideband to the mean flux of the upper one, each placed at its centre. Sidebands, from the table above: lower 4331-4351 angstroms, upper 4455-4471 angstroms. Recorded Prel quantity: 2.17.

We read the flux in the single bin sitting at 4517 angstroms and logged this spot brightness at 59.82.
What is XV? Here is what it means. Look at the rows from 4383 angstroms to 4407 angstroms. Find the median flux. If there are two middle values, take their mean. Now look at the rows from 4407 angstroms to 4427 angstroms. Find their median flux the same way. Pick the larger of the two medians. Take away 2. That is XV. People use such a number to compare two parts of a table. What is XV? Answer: 53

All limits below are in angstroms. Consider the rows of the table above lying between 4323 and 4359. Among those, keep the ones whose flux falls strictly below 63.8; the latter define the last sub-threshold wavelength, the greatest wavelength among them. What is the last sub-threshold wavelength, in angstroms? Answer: 4353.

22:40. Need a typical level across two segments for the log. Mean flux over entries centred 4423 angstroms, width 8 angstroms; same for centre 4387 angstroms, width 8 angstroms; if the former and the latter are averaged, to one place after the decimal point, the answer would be 52.9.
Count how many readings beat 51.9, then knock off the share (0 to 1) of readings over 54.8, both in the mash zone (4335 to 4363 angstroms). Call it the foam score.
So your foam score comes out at 6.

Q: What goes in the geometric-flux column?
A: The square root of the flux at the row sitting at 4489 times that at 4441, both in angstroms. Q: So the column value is 56.4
